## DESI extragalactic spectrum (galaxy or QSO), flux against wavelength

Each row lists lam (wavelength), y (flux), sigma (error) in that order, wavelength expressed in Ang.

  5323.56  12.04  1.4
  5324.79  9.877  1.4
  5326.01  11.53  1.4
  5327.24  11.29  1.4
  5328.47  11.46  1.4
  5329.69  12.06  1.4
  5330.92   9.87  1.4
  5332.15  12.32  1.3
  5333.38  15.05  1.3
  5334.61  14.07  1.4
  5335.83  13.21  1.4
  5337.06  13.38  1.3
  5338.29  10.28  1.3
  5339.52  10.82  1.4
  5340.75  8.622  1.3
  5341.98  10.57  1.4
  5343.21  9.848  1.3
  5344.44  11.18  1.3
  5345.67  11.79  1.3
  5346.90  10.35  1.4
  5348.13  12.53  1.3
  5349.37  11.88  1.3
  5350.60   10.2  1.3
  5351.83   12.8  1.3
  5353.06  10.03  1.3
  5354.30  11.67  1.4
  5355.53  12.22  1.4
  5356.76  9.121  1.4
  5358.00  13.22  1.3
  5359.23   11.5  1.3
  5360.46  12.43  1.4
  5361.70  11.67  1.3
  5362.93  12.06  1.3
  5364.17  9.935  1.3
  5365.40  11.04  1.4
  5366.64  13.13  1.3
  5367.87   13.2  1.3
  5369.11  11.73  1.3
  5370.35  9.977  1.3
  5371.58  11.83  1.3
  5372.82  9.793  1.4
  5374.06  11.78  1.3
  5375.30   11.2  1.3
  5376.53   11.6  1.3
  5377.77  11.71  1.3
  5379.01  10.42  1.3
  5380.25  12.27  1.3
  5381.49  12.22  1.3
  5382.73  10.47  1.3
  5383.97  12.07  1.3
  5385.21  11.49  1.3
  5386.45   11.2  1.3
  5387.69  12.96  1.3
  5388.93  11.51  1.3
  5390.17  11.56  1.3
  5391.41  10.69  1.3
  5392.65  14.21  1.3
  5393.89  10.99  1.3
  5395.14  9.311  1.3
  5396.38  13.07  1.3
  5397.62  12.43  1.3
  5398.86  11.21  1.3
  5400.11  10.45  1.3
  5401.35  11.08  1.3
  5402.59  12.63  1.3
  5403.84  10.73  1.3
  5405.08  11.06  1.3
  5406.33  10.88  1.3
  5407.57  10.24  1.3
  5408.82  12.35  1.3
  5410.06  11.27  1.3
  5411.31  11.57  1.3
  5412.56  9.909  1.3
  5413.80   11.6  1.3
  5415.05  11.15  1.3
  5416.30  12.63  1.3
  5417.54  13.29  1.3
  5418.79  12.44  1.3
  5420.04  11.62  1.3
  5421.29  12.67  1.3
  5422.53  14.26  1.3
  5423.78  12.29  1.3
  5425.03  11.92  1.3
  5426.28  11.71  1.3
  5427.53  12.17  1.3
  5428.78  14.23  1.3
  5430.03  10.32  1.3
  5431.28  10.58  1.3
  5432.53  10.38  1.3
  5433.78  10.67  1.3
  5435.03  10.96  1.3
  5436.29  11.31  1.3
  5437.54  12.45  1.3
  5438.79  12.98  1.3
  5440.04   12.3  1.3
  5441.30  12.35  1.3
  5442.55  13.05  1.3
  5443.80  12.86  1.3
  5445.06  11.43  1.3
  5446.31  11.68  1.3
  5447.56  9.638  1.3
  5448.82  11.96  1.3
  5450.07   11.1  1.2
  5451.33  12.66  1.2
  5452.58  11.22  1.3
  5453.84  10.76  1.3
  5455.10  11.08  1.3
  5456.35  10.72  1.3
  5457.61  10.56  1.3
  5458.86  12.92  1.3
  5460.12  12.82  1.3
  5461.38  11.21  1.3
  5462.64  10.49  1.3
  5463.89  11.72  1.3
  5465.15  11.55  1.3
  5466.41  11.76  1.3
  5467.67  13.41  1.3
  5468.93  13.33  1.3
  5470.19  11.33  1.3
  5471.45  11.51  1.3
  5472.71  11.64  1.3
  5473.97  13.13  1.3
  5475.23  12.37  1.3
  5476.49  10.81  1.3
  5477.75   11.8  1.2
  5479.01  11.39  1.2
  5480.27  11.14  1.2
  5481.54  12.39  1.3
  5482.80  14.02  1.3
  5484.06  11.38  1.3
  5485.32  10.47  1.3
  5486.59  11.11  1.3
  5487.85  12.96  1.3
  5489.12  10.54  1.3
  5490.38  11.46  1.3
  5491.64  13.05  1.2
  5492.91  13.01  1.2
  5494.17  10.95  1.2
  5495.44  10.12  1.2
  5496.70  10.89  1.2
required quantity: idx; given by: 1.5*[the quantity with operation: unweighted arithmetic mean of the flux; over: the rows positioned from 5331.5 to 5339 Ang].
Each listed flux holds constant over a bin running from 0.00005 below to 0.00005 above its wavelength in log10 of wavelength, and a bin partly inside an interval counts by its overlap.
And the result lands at 19.6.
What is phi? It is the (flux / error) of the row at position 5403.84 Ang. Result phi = 8.25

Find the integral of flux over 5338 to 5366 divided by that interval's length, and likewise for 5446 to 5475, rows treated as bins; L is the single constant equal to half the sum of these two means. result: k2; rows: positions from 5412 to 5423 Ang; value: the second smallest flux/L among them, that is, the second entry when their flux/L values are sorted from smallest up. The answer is 0.98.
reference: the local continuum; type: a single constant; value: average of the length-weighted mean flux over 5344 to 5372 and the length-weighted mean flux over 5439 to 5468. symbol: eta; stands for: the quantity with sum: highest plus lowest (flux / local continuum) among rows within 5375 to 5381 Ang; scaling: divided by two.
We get 0.976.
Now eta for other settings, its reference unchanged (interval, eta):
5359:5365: 0.962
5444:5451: 0.929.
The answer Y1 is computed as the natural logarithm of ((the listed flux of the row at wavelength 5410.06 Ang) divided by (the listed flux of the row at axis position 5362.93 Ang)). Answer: -0.07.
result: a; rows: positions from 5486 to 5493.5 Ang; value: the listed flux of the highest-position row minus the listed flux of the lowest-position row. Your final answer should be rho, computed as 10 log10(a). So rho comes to 2.8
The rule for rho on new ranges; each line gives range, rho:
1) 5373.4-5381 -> -3.1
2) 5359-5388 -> 1.6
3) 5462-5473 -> 0.6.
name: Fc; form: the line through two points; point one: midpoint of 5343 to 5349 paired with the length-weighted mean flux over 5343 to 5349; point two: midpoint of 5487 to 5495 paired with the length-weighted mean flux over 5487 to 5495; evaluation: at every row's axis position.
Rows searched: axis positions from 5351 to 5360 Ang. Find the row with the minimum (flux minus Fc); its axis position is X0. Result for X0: 5356.76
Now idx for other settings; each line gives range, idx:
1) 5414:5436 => 17.9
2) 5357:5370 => 18.0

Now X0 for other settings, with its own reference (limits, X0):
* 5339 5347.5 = 5340.75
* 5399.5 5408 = 5407.57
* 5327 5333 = 5330.92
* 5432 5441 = 5432.53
